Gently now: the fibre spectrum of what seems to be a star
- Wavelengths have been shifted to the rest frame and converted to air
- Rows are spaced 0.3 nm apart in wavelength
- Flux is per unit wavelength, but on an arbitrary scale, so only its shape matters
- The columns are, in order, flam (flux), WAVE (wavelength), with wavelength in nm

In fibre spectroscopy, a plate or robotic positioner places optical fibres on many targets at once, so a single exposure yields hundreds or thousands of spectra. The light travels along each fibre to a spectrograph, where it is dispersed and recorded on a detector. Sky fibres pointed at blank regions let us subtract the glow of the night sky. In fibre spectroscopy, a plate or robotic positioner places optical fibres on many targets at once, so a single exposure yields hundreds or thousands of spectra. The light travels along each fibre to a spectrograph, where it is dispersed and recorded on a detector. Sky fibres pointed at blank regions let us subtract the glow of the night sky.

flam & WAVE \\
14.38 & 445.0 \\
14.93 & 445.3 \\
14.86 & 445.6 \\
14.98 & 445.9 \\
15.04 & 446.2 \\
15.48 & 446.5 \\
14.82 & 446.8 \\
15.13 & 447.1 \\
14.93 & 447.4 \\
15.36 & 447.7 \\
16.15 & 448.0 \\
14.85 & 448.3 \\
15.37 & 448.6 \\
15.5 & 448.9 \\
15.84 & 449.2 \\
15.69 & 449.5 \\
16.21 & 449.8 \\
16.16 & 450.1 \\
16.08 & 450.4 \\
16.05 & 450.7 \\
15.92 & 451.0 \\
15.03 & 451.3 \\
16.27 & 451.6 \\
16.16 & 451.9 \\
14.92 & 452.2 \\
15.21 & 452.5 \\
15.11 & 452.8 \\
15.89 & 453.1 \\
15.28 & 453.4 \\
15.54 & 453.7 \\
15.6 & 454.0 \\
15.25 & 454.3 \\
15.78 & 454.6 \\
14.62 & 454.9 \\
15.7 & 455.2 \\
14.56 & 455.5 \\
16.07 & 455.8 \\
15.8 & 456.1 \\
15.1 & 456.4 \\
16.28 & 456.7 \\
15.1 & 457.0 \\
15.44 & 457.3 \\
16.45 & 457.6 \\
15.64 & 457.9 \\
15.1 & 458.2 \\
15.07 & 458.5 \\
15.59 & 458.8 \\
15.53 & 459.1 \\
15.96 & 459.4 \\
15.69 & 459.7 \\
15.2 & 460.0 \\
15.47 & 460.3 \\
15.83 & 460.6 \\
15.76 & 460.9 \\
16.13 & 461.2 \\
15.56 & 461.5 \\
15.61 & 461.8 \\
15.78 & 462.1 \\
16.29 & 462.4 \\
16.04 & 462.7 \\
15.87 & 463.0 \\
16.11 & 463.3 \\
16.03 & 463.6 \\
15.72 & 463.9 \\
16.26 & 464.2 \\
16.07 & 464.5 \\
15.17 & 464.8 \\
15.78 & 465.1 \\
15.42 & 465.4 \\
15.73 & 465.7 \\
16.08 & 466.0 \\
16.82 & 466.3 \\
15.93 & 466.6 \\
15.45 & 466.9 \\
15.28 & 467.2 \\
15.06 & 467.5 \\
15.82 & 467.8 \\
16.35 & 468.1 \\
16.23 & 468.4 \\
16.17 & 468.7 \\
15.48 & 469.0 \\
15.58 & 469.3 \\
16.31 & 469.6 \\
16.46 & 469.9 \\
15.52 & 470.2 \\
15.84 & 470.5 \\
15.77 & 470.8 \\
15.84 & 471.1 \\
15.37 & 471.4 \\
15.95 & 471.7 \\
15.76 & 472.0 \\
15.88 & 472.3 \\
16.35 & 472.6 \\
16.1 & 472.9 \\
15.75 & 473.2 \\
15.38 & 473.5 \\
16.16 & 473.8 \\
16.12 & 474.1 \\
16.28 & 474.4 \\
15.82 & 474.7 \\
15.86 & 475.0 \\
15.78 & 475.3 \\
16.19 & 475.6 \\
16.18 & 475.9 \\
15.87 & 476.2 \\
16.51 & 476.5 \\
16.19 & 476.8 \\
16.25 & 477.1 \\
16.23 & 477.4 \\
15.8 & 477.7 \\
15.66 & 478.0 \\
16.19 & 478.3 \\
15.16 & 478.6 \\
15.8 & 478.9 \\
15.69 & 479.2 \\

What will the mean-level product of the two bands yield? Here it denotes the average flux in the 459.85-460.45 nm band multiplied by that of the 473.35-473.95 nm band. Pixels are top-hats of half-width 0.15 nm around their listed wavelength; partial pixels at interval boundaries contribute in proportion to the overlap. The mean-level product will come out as 242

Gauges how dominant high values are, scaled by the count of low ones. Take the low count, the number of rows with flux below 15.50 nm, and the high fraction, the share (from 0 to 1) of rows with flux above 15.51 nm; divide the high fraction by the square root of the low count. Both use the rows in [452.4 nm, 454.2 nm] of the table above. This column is 0.29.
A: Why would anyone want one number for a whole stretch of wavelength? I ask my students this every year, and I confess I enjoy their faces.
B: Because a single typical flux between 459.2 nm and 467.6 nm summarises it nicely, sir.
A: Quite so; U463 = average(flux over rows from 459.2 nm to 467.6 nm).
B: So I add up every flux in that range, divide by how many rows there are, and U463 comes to 15.8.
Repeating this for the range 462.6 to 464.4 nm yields 16.0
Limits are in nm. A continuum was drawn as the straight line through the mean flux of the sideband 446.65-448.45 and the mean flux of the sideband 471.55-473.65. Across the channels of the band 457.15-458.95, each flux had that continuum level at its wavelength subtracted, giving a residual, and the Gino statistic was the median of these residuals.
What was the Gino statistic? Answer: 0.03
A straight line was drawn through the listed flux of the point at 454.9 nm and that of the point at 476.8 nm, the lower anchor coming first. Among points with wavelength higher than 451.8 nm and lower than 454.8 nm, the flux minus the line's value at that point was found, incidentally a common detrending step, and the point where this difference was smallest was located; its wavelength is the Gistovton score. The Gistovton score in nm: 452.2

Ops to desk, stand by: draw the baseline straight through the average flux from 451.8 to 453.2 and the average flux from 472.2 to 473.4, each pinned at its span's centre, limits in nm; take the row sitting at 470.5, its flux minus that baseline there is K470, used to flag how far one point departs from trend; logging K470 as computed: -0.1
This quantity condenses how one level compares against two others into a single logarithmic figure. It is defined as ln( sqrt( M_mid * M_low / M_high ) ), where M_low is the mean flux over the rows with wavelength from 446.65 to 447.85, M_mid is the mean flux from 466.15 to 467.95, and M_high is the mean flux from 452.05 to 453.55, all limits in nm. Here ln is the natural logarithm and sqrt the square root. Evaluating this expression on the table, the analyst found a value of 1.37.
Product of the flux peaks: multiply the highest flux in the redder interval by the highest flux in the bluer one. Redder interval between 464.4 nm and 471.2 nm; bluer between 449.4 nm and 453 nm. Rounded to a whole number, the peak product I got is 274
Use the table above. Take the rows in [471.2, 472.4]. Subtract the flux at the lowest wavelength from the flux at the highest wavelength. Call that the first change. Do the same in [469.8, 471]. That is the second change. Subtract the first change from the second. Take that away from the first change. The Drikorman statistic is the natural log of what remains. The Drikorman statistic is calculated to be 0.5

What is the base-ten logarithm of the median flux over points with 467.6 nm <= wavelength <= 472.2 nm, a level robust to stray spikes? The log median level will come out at 1.20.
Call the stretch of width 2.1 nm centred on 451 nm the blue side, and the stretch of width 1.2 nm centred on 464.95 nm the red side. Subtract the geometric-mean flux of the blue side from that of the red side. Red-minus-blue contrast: -0.34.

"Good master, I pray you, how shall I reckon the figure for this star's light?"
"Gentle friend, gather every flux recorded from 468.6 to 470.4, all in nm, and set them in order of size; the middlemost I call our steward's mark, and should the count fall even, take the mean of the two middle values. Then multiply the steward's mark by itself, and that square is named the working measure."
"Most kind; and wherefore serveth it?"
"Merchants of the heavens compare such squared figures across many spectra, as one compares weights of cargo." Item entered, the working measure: 252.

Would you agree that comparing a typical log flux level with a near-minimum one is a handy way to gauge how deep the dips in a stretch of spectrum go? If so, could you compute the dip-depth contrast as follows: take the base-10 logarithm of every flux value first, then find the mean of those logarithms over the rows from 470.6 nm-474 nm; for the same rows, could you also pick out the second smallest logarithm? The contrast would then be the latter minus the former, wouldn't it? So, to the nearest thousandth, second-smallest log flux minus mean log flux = -0.013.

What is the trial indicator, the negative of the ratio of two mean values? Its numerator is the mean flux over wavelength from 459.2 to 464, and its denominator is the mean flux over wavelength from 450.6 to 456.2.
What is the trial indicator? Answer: -1.02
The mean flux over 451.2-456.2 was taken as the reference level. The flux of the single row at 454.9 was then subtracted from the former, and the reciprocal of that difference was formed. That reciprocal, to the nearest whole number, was 1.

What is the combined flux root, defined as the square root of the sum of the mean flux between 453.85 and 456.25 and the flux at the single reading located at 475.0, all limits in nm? 5.59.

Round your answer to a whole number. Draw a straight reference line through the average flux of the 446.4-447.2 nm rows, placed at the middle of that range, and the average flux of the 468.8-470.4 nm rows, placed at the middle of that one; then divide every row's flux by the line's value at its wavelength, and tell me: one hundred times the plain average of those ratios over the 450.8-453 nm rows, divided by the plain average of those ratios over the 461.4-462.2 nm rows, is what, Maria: 101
